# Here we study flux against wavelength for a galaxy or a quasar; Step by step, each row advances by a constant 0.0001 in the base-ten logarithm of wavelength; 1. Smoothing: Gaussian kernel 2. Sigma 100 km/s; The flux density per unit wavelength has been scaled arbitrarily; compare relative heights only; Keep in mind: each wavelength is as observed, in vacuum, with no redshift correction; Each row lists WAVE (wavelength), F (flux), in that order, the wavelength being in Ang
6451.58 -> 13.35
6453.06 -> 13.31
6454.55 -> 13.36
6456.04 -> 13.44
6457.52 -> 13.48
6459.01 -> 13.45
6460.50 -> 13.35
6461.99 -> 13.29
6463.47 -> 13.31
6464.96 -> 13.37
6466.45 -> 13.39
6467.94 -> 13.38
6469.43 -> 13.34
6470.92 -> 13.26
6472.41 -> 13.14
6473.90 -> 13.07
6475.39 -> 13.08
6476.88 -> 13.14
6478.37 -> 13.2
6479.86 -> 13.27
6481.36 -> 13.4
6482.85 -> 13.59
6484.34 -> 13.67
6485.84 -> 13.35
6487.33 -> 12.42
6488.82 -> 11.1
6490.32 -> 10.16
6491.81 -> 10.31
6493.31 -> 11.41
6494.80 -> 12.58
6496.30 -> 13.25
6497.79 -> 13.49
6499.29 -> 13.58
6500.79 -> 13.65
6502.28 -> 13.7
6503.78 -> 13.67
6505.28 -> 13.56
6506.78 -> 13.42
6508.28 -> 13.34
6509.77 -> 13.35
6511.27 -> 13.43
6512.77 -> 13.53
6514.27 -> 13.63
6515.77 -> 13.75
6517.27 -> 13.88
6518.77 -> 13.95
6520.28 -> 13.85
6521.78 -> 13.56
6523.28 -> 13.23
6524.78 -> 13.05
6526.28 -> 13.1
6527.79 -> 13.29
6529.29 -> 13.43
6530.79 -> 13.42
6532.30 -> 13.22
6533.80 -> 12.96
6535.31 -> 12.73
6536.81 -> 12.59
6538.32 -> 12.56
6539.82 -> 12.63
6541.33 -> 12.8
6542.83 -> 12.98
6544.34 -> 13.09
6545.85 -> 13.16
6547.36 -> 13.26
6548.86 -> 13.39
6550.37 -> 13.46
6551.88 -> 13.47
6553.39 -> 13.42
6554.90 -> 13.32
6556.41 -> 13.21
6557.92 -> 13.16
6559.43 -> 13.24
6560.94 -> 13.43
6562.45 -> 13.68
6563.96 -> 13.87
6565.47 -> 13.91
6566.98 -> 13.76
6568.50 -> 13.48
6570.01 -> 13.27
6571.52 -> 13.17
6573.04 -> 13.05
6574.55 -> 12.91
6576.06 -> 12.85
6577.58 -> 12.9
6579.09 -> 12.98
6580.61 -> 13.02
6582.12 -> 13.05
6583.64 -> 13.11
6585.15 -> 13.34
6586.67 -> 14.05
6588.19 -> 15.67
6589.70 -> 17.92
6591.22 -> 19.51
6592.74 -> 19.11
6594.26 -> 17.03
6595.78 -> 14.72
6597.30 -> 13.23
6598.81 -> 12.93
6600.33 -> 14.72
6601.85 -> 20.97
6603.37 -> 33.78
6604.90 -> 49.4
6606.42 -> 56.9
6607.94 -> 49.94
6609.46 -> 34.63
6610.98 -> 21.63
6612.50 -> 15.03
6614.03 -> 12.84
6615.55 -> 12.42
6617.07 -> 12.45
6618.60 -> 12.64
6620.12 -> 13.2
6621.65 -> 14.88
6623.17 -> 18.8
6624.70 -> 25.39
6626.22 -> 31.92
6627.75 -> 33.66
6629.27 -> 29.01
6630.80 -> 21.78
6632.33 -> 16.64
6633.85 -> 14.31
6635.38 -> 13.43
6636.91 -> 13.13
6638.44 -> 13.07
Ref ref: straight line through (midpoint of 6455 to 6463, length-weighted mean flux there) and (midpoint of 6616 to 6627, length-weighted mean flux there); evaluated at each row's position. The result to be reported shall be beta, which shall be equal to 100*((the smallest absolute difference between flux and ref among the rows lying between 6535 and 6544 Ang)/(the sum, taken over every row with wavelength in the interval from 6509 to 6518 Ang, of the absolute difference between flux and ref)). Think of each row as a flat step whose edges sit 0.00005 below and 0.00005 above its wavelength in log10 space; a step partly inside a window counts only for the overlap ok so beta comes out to 34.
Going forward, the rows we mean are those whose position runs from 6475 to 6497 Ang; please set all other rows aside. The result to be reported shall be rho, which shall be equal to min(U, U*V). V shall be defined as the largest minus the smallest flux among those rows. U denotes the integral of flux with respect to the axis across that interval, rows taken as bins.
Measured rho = 275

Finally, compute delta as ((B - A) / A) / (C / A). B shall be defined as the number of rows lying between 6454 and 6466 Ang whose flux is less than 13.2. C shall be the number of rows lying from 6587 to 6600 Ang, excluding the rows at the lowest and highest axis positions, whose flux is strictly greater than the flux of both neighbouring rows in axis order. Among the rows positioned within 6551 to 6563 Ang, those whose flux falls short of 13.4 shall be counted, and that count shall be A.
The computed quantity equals -4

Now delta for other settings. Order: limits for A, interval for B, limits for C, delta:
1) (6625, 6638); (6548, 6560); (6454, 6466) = 0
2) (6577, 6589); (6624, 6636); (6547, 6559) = -6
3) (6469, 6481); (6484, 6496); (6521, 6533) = -2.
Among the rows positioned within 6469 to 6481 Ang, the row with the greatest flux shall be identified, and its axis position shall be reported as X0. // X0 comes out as 6469.43 Ang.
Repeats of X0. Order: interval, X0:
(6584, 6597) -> 6591.22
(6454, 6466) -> 6457.52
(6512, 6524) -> 6518.77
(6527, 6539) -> 6529.29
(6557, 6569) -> 6565.47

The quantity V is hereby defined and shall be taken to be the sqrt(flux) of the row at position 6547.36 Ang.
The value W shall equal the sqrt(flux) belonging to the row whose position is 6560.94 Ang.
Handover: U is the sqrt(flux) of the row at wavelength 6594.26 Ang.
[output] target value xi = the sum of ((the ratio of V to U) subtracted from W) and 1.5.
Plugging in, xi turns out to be 4.28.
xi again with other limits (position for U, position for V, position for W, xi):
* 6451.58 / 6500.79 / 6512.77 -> 4.17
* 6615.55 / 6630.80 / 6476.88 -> 3.80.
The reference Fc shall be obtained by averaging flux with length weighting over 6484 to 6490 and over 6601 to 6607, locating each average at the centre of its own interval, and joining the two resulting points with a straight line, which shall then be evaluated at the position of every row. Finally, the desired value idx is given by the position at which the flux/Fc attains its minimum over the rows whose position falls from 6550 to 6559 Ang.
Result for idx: 6557.92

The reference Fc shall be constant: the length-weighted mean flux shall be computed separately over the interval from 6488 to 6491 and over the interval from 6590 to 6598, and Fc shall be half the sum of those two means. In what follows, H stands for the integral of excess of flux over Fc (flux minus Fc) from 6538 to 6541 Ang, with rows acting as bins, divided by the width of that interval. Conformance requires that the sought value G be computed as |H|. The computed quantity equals 1.1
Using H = -1.1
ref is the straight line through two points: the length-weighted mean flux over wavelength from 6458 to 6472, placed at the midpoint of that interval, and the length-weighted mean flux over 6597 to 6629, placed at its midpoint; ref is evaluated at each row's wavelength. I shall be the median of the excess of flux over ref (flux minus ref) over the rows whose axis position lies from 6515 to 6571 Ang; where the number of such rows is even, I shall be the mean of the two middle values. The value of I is -6.3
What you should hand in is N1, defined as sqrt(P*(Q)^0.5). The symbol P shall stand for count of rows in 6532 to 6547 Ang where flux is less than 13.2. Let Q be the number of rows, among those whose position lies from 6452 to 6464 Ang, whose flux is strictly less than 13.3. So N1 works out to 3.0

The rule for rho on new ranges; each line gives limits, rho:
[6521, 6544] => 300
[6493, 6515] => 294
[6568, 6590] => 299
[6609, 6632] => 470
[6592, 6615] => 591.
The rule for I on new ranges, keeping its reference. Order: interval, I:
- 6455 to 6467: 0.3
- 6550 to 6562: -7.0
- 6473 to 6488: -1.2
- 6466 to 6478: -0.6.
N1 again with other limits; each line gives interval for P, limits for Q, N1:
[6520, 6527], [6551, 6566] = 1.9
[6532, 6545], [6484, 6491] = 3.7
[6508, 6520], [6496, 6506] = 0.0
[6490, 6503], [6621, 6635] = 0.0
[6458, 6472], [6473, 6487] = 0.0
